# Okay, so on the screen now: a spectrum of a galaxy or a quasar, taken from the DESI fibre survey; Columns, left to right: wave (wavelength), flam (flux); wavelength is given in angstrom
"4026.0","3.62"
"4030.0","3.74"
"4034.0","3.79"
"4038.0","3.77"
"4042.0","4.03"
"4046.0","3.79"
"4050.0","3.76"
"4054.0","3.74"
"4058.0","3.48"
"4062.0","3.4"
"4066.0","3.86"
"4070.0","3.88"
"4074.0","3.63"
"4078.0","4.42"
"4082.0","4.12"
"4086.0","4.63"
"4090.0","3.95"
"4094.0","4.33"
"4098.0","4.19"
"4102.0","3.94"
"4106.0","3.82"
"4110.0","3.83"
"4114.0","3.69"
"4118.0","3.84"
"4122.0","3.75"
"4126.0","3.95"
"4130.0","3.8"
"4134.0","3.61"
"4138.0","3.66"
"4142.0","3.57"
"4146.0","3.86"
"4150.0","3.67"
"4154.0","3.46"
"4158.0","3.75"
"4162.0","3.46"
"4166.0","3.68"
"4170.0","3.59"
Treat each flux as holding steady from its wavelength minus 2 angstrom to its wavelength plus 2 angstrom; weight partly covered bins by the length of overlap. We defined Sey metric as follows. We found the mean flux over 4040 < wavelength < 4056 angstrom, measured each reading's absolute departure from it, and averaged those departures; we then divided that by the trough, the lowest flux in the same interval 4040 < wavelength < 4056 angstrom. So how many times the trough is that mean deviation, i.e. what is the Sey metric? 0.027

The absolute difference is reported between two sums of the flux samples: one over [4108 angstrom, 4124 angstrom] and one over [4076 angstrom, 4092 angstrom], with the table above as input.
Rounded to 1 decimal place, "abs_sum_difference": 2.0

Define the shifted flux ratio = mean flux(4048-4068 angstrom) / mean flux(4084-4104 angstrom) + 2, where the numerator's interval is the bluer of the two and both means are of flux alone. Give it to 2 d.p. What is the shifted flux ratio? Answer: 2.87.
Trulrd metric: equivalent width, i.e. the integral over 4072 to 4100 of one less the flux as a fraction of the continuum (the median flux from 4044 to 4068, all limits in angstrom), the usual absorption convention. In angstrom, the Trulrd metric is -3.2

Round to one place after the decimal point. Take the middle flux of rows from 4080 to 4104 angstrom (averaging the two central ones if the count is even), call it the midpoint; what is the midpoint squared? 17.3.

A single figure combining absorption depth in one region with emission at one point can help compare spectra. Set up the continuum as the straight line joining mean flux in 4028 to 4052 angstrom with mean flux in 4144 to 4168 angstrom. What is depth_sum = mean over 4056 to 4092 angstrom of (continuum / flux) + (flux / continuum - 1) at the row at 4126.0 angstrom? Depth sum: 1.04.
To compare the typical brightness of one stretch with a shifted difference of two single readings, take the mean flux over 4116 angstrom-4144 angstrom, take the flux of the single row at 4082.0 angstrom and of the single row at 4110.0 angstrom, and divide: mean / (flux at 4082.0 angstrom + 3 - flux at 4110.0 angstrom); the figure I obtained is 1.14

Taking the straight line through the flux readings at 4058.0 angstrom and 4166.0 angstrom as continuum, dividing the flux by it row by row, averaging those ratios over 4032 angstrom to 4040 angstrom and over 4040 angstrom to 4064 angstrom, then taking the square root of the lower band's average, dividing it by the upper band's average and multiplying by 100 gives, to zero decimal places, 98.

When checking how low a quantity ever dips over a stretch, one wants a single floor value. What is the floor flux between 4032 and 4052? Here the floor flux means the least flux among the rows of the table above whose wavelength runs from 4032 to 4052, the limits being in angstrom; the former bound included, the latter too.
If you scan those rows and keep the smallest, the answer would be 3.76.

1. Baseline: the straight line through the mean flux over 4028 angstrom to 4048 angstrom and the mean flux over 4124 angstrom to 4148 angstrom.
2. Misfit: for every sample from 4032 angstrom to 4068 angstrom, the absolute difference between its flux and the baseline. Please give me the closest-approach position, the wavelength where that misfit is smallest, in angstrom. 4046.0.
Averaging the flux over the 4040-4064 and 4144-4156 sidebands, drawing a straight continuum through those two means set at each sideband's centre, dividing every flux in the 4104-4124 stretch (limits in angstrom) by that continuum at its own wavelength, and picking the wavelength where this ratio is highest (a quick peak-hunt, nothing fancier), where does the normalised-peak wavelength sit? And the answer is 4118.0 angstrom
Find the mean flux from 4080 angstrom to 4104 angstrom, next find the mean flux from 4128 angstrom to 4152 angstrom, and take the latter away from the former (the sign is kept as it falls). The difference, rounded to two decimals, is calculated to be 0.50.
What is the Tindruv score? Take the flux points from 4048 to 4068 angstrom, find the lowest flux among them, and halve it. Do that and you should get 1.70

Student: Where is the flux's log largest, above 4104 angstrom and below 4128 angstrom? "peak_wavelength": 4126.0 angstrom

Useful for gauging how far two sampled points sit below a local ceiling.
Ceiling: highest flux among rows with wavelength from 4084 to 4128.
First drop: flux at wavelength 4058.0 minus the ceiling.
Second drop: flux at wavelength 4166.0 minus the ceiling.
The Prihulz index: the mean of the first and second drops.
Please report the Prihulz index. -1.05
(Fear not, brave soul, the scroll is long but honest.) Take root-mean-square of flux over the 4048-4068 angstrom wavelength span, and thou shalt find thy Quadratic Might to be 3.65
